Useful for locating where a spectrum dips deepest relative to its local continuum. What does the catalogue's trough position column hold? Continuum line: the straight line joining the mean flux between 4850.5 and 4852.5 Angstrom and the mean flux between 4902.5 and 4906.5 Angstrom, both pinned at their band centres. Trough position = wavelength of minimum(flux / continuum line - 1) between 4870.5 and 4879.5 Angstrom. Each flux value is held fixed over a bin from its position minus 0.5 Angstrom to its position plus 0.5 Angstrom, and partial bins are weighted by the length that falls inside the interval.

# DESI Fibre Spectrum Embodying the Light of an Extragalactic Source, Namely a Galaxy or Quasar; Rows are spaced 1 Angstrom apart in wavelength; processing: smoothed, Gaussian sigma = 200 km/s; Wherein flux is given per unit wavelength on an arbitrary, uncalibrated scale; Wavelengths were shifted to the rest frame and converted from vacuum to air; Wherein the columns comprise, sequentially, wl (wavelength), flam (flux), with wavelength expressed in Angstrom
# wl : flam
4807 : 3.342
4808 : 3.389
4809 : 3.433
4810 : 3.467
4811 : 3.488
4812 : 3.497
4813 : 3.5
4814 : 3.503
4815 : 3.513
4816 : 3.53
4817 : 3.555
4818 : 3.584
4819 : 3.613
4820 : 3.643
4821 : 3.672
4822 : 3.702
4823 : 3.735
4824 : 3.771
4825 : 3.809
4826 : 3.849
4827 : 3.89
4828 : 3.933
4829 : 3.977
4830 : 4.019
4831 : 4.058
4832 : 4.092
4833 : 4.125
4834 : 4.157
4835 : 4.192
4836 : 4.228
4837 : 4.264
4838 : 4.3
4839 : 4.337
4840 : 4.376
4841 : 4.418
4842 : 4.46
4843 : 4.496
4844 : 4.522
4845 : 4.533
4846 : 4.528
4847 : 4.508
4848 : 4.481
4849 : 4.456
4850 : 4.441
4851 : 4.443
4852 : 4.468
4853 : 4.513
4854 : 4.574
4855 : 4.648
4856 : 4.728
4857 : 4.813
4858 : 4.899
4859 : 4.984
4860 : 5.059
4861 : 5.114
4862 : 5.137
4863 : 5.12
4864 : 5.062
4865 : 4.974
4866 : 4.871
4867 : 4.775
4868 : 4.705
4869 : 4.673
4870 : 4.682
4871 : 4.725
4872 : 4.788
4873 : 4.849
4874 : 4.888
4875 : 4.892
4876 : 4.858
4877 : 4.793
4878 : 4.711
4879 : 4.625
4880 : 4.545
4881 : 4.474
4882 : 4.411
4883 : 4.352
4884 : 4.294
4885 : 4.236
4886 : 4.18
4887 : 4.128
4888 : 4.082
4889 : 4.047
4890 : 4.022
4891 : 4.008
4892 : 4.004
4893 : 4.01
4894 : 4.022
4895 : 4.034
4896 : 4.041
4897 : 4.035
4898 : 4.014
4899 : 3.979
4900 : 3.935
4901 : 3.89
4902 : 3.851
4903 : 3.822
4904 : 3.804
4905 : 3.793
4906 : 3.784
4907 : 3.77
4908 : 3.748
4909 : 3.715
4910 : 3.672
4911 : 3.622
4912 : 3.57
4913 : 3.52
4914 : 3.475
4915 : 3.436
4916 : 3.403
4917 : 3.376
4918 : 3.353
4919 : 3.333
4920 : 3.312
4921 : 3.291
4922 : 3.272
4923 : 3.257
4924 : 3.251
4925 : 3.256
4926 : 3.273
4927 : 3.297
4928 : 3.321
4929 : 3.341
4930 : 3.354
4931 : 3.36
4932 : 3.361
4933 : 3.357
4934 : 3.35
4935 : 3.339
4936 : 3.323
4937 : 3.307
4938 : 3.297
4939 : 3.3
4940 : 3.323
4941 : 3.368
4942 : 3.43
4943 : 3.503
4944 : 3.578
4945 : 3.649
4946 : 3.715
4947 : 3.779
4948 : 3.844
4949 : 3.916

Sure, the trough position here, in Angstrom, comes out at 4871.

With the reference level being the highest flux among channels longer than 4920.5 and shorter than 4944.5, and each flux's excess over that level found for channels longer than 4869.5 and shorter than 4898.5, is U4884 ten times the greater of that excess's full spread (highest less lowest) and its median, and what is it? 9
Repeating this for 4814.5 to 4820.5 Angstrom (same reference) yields 1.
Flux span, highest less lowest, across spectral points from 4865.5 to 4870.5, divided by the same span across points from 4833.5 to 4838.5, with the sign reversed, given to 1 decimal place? -1.4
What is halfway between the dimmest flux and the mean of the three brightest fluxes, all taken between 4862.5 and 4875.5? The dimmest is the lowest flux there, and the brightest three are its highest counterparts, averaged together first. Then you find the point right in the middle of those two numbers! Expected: 4.9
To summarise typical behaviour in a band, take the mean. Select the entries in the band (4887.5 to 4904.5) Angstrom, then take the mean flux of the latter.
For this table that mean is 4.0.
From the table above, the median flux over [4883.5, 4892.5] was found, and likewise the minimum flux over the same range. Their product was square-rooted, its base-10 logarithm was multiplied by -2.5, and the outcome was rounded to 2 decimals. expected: -1.52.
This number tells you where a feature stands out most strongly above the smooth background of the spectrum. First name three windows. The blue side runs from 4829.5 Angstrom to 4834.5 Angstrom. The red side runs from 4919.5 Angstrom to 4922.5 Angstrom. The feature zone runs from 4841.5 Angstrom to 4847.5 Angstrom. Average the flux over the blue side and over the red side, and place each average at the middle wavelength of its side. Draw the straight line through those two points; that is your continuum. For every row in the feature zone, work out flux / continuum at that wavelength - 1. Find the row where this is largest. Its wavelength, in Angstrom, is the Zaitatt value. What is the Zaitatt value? 4846 Angstrom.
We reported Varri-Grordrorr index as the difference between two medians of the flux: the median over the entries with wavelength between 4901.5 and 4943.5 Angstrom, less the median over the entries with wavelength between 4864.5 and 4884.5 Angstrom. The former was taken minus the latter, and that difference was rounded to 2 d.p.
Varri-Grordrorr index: -1.36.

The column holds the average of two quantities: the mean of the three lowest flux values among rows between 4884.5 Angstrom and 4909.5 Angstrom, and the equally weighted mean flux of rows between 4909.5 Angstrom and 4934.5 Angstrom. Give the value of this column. 3.6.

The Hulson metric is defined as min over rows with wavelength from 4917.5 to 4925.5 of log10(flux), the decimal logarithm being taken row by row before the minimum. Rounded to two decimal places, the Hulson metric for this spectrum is 0.51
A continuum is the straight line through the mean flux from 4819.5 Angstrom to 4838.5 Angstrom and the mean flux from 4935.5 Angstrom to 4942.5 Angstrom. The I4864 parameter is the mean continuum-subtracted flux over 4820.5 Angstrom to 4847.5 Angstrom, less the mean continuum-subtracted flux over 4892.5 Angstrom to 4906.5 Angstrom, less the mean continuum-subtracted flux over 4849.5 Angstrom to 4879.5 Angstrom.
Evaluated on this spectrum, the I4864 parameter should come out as -1.2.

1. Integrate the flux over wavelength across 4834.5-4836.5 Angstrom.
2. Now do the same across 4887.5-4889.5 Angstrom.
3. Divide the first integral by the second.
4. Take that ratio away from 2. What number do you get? 0.96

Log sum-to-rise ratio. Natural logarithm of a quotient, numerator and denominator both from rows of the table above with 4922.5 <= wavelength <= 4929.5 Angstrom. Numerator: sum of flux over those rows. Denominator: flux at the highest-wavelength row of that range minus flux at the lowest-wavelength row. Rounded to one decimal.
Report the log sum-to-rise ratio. 5.6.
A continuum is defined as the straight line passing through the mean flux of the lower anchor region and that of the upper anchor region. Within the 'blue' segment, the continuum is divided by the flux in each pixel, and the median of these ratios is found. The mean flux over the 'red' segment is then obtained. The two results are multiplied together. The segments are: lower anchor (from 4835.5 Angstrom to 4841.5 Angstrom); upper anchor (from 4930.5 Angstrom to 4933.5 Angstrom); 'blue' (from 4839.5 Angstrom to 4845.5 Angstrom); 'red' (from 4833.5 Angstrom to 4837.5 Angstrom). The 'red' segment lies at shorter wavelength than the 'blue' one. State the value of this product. 4.0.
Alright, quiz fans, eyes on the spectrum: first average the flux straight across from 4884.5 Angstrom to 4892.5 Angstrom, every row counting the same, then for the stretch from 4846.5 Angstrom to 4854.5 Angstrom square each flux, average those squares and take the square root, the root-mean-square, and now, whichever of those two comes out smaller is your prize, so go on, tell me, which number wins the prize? 4.1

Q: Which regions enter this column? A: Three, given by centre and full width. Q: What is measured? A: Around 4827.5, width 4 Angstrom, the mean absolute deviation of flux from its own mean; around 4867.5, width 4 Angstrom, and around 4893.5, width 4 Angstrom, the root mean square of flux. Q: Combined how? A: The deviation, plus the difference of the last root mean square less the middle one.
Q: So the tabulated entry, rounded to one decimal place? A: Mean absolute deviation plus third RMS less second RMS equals -0.7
